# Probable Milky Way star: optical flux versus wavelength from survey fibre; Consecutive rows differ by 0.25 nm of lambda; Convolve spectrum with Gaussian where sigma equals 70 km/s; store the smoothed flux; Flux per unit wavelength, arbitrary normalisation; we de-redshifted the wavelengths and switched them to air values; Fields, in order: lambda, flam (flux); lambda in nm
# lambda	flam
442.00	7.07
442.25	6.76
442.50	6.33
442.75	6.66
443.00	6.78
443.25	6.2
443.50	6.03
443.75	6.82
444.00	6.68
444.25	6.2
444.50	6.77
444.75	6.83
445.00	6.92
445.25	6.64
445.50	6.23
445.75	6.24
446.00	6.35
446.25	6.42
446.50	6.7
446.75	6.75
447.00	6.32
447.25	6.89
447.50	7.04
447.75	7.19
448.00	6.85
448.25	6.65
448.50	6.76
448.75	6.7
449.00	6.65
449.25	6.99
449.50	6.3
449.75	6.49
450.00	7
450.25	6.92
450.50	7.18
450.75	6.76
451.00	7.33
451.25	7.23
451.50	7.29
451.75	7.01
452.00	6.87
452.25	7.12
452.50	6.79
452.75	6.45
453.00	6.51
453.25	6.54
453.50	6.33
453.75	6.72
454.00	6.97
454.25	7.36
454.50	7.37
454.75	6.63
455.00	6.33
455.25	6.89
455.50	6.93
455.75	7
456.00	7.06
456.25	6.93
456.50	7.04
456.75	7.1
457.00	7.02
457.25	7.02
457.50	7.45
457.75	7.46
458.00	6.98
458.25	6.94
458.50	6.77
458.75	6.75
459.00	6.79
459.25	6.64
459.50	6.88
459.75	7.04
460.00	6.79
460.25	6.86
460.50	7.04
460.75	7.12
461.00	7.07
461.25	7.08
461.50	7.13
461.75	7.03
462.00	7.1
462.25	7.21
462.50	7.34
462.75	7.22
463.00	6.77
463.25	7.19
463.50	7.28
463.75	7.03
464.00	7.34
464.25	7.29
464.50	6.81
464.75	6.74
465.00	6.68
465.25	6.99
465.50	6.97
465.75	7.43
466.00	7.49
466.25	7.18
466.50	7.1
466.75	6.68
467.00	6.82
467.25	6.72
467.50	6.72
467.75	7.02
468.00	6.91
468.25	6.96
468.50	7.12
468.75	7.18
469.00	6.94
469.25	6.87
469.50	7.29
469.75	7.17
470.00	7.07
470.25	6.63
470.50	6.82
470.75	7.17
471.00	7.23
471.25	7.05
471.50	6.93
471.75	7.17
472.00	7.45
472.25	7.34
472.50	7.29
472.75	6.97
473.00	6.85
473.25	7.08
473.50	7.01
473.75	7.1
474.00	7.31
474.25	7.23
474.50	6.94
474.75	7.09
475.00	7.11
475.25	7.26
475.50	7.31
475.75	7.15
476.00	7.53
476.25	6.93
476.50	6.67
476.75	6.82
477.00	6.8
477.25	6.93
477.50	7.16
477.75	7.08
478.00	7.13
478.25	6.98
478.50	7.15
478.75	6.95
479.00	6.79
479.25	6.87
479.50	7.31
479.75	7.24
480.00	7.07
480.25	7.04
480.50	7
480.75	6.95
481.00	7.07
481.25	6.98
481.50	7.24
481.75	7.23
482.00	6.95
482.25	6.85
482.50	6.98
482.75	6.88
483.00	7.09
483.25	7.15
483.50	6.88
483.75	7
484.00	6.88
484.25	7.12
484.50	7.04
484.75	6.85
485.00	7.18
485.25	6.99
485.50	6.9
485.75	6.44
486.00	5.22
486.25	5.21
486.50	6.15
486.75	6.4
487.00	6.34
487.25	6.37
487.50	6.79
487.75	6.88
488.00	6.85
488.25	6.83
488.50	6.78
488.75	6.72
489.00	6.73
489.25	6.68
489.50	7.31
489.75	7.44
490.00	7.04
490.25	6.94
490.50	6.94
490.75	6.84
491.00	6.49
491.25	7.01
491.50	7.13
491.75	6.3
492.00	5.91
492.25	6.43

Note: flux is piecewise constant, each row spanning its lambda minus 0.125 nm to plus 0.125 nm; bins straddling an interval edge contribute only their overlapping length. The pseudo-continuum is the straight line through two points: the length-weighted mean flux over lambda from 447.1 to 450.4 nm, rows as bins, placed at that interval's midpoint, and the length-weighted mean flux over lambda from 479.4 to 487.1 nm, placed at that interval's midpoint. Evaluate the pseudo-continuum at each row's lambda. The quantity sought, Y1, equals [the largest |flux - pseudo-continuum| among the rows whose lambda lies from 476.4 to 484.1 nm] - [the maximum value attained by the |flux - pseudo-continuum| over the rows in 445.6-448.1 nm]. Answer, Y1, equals -0.07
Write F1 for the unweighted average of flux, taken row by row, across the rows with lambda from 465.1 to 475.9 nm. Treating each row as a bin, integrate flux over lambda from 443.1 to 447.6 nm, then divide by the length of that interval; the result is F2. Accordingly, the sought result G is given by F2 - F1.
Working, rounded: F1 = 7.07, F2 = 6.6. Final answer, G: -0.52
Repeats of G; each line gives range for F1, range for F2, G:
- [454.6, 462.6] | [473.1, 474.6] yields 0.13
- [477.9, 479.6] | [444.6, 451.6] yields -0.26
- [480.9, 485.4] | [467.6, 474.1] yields 0.05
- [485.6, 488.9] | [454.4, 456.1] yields 0.49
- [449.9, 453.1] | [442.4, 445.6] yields -0.41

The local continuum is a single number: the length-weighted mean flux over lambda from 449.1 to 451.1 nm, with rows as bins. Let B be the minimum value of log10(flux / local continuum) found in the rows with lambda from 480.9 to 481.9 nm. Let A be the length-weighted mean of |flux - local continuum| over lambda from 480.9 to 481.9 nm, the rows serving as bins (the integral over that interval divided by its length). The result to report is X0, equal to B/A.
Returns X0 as 0.028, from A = 0.26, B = 0.0074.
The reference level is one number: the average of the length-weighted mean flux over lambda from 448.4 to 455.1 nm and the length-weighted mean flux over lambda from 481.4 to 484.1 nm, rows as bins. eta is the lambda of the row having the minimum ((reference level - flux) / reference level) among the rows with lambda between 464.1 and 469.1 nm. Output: 466.00 nm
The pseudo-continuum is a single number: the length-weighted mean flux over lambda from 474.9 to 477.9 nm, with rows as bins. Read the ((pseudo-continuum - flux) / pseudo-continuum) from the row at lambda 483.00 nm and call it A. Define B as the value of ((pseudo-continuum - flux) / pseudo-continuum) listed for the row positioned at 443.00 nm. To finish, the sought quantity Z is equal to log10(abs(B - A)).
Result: -1.4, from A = 0.00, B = 0.040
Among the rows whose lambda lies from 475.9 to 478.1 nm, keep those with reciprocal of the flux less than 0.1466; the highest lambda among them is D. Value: 478.00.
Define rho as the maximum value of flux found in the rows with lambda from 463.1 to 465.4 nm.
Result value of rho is 7.34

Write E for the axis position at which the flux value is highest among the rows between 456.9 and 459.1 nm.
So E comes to 457.75 nm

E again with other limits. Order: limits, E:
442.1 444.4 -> 443.75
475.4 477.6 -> 476.00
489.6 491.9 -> 489.75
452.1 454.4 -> 454.25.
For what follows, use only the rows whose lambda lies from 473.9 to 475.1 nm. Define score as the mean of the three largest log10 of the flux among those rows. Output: 0.858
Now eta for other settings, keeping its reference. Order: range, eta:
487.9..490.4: 489.75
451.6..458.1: 457.75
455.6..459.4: 457.75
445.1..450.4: 447.75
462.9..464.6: 464.00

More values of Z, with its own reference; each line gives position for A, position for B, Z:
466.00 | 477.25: -1.1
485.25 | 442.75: -1.3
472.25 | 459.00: -1.1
